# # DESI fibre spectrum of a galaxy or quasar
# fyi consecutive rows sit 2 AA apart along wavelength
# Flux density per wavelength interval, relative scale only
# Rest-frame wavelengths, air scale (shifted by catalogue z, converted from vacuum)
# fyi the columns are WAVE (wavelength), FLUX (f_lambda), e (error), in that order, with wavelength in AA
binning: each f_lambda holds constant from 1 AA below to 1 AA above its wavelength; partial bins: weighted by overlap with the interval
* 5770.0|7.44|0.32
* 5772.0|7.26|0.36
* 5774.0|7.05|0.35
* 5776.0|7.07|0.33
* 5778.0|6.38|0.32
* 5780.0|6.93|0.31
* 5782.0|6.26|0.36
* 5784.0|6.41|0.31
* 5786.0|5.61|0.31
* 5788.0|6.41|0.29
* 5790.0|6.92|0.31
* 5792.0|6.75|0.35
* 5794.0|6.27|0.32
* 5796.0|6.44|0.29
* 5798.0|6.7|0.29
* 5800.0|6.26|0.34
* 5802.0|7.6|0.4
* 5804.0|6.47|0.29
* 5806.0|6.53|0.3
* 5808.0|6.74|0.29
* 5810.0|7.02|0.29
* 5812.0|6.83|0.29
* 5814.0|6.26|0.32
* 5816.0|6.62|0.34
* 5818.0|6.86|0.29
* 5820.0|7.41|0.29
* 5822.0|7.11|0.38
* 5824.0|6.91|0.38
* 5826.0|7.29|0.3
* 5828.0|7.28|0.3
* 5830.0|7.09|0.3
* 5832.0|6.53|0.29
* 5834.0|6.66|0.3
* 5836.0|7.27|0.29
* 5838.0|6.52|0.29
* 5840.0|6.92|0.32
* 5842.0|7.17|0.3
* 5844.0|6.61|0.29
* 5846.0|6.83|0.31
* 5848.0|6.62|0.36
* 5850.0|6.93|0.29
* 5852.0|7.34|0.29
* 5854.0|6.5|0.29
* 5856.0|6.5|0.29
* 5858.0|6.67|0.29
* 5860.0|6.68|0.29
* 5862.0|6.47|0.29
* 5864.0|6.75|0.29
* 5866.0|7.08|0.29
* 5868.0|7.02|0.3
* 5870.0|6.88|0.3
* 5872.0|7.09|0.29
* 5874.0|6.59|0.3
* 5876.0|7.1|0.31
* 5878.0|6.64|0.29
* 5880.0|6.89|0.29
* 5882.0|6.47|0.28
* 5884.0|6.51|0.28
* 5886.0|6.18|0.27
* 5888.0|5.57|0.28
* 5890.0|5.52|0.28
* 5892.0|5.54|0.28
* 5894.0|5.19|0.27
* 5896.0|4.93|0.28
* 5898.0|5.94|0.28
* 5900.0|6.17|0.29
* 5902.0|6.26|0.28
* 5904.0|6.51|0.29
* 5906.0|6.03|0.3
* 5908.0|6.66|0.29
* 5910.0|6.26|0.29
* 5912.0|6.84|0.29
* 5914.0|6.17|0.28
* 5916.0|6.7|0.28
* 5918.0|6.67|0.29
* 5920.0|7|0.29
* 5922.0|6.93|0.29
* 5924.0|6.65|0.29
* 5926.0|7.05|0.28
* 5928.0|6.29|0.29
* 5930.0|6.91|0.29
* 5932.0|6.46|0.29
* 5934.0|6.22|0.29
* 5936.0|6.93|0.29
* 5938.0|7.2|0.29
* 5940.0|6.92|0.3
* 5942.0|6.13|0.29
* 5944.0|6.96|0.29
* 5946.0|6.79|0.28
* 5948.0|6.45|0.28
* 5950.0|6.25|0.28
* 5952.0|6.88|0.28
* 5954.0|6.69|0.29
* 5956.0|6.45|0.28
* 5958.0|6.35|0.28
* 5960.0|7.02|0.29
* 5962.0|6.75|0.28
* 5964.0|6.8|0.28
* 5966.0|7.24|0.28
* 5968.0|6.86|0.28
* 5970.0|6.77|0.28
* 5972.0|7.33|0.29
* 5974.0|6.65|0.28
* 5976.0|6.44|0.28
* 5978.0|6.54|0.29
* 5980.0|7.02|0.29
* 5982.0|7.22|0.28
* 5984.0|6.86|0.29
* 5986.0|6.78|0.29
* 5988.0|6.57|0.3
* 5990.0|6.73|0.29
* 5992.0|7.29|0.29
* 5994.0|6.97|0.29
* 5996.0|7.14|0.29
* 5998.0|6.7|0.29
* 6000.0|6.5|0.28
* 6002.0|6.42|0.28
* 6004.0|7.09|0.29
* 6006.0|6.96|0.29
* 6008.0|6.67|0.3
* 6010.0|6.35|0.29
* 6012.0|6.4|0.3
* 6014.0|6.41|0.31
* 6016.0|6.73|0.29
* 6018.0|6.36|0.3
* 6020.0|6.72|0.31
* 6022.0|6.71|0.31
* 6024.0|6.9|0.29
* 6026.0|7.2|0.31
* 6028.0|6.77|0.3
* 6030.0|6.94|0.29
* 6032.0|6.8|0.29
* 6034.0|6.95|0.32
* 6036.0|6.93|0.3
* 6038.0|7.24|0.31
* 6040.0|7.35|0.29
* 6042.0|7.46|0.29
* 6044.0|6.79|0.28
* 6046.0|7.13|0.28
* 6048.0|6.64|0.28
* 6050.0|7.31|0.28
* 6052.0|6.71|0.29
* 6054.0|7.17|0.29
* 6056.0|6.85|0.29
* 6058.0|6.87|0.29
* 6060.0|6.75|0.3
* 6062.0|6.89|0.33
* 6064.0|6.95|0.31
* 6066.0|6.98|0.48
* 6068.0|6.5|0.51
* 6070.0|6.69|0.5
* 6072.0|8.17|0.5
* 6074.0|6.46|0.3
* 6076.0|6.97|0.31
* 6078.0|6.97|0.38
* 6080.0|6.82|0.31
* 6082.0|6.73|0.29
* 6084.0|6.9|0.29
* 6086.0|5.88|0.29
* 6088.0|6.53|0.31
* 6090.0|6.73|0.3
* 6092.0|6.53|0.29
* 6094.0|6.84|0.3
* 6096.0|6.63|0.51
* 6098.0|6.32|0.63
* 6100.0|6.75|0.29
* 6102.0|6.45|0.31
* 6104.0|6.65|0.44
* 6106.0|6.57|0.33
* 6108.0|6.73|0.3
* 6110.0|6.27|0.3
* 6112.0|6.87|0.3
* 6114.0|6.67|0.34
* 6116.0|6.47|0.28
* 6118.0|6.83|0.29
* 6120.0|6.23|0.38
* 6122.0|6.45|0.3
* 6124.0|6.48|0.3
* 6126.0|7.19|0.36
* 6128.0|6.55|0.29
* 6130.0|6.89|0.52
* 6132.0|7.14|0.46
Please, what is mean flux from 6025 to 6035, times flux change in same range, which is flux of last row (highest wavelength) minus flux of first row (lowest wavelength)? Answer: -2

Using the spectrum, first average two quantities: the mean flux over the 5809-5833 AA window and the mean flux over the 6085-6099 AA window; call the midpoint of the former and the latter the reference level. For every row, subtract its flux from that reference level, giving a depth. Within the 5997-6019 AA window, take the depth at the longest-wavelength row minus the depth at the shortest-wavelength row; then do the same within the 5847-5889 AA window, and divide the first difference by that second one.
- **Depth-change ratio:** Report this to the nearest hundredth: 0.32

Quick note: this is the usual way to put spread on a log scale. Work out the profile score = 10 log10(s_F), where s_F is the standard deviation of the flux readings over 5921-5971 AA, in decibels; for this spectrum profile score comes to -5.1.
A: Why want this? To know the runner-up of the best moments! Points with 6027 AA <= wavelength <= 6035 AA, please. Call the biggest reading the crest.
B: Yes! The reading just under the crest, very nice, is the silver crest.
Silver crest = 6.94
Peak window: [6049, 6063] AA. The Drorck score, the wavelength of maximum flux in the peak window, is 6050.0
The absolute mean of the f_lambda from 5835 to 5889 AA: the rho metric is 6.73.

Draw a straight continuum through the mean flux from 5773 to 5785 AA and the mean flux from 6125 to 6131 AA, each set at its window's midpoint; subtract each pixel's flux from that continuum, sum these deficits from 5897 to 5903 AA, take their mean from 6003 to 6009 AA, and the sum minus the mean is 2.0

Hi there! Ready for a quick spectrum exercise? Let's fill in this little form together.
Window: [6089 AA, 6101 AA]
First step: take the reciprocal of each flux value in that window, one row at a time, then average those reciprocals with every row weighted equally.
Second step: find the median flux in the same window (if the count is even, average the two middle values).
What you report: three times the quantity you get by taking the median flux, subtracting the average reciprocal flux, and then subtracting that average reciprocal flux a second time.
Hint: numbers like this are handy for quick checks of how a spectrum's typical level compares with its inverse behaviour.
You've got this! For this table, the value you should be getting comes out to 19.1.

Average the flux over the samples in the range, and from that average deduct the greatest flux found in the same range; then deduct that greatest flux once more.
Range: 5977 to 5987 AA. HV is -7.56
